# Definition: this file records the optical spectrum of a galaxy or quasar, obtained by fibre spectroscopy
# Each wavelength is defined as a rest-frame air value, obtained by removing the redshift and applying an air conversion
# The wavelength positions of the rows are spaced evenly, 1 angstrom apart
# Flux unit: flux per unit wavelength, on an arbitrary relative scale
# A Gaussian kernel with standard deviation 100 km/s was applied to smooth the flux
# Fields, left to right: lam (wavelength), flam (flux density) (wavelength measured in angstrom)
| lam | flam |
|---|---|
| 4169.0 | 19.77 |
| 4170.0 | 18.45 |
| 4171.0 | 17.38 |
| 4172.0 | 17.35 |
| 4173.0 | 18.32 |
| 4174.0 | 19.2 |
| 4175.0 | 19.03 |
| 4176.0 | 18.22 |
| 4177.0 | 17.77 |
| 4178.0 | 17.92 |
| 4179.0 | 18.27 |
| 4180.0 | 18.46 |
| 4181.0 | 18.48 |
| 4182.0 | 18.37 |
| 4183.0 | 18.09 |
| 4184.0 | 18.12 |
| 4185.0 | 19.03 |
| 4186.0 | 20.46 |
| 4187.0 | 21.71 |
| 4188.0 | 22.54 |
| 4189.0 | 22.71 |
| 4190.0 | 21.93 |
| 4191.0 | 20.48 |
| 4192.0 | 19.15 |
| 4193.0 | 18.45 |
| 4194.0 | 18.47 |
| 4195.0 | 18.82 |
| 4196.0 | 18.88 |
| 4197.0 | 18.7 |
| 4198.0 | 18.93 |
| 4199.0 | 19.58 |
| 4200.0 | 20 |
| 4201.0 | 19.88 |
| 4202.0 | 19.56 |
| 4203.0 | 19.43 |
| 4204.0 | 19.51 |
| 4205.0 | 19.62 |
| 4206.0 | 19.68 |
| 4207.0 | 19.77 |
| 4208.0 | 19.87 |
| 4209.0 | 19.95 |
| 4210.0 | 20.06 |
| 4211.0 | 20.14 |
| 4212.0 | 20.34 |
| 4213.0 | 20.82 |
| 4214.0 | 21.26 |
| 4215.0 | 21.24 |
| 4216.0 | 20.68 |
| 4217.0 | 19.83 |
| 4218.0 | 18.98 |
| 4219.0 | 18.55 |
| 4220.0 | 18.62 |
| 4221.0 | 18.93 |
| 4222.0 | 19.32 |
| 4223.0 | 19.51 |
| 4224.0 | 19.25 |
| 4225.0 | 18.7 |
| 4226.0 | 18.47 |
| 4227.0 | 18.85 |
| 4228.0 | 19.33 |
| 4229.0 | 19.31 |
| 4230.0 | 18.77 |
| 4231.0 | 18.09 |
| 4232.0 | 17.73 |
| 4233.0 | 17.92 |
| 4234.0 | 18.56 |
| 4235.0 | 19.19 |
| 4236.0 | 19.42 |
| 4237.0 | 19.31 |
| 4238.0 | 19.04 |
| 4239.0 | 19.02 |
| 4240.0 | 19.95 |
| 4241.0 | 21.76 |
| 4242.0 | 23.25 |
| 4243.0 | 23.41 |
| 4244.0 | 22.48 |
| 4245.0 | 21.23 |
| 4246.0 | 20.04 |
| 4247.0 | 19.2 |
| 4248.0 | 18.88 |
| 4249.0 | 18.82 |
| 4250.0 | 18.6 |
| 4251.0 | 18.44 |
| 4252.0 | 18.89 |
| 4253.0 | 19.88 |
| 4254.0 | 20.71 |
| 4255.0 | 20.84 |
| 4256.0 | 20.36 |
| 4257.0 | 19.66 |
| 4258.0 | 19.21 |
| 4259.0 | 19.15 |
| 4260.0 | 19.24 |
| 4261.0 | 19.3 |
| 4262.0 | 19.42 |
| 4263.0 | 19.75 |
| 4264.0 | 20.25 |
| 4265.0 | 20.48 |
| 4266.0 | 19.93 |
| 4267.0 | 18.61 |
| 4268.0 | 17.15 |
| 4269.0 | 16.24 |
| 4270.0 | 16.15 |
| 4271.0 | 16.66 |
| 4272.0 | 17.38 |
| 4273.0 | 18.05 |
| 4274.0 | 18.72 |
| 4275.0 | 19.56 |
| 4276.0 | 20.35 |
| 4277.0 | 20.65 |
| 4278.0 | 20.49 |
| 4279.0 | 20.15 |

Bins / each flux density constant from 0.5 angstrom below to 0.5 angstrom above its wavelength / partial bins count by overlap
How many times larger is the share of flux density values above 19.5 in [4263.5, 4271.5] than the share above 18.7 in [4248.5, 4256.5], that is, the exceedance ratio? 0.50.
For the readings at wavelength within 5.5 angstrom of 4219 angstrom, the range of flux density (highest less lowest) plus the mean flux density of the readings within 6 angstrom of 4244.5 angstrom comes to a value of 23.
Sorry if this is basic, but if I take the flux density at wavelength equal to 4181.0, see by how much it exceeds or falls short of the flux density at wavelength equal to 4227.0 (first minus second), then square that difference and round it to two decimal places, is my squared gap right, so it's 0.14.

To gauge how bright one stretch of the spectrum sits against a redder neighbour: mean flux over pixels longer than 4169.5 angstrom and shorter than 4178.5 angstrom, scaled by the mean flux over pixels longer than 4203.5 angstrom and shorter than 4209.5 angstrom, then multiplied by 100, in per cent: 92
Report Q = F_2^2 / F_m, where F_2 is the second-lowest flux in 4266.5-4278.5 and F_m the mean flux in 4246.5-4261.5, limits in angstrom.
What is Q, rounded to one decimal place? 13.6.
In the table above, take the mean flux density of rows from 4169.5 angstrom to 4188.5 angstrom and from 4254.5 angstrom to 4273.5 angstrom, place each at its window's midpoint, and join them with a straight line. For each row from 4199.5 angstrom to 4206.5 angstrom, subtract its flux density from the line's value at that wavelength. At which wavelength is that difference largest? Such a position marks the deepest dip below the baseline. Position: 4203.0 angstrom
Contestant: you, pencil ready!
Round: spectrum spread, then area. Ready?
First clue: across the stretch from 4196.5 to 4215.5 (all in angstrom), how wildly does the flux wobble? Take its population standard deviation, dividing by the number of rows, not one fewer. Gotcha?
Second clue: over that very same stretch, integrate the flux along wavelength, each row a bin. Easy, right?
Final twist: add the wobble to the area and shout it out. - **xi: 379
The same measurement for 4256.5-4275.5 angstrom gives 356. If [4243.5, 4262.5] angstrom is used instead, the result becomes 375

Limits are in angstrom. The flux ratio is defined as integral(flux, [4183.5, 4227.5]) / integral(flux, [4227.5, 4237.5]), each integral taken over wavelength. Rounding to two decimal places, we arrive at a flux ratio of 4.63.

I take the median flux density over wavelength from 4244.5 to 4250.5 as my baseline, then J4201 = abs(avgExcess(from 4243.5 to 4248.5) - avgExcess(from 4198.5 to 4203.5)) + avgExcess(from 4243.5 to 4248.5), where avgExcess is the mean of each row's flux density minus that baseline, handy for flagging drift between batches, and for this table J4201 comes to 2.0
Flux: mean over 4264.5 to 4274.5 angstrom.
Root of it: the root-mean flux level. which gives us 4.24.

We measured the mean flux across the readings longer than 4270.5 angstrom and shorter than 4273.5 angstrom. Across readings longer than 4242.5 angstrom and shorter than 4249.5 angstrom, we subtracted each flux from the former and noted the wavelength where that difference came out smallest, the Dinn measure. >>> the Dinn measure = 4243.0 angstrom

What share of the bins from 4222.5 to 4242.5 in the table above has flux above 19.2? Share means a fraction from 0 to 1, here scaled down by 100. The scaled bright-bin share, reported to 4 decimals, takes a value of 0.0045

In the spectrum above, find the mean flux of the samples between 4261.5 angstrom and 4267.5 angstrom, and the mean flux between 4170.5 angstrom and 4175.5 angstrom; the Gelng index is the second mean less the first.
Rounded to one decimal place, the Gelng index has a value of -1.5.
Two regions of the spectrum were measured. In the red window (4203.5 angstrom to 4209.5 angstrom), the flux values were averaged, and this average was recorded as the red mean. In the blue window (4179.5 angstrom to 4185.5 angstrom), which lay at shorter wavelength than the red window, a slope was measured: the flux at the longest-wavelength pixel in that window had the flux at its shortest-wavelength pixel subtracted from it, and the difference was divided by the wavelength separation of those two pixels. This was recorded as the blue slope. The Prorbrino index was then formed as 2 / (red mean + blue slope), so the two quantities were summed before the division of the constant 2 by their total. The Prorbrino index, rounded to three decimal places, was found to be 0.101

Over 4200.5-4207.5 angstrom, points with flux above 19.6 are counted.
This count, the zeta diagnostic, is 4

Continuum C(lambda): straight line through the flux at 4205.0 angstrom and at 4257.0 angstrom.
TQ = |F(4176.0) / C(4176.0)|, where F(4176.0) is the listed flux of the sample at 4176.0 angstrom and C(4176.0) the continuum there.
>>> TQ 0.93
